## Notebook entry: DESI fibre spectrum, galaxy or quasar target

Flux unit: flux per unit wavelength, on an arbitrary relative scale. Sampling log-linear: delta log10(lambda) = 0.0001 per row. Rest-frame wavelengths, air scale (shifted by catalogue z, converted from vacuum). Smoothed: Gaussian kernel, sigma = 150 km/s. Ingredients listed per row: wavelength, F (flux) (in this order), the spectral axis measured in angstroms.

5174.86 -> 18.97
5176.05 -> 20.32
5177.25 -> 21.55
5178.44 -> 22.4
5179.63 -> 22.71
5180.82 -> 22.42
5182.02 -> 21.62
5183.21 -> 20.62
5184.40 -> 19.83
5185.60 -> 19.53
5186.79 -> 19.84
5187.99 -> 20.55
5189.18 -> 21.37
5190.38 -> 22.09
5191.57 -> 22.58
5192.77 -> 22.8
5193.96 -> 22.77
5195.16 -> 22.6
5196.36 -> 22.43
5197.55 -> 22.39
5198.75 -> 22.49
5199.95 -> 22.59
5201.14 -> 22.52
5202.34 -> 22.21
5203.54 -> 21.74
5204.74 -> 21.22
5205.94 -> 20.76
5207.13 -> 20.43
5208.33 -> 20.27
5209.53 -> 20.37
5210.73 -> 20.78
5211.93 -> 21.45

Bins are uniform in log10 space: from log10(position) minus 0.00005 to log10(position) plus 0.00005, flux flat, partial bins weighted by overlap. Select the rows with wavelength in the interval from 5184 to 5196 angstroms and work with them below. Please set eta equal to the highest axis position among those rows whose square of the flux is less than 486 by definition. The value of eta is 5189.18 angstroms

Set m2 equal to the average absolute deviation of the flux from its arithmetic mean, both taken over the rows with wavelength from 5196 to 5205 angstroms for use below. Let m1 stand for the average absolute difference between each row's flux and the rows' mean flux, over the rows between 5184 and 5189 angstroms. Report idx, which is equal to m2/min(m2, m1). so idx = 1.2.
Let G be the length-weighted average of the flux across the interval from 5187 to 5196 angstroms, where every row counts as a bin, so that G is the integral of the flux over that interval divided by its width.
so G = 22.0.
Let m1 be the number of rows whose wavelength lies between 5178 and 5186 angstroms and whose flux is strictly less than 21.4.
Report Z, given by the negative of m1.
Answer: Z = -3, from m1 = 3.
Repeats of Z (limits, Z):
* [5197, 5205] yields -1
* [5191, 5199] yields 0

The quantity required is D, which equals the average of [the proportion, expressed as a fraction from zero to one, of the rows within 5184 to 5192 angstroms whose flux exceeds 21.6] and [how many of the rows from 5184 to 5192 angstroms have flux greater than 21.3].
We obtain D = 1.6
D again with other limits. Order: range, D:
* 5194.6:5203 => 4.0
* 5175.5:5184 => 2.8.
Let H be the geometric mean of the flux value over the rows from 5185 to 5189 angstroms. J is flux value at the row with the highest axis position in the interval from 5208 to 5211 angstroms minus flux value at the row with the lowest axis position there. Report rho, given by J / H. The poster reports 0.03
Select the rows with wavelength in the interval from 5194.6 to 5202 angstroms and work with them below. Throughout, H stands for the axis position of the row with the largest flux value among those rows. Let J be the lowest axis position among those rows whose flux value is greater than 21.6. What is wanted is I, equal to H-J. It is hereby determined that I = 0.0 angstroms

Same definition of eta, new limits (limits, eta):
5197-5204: 5203.54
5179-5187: 5186.79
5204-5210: 5209.53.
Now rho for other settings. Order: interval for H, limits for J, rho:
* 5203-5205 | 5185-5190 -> 0.09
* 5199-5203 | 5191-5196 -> 0.00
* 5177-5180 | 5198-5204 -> -0.03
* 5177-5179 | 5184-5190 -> 0.07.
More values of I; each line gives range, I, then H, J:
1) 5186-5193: 2.4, 5192.77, 5190.38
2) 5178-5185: 1.2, 5179.63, 5178.44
